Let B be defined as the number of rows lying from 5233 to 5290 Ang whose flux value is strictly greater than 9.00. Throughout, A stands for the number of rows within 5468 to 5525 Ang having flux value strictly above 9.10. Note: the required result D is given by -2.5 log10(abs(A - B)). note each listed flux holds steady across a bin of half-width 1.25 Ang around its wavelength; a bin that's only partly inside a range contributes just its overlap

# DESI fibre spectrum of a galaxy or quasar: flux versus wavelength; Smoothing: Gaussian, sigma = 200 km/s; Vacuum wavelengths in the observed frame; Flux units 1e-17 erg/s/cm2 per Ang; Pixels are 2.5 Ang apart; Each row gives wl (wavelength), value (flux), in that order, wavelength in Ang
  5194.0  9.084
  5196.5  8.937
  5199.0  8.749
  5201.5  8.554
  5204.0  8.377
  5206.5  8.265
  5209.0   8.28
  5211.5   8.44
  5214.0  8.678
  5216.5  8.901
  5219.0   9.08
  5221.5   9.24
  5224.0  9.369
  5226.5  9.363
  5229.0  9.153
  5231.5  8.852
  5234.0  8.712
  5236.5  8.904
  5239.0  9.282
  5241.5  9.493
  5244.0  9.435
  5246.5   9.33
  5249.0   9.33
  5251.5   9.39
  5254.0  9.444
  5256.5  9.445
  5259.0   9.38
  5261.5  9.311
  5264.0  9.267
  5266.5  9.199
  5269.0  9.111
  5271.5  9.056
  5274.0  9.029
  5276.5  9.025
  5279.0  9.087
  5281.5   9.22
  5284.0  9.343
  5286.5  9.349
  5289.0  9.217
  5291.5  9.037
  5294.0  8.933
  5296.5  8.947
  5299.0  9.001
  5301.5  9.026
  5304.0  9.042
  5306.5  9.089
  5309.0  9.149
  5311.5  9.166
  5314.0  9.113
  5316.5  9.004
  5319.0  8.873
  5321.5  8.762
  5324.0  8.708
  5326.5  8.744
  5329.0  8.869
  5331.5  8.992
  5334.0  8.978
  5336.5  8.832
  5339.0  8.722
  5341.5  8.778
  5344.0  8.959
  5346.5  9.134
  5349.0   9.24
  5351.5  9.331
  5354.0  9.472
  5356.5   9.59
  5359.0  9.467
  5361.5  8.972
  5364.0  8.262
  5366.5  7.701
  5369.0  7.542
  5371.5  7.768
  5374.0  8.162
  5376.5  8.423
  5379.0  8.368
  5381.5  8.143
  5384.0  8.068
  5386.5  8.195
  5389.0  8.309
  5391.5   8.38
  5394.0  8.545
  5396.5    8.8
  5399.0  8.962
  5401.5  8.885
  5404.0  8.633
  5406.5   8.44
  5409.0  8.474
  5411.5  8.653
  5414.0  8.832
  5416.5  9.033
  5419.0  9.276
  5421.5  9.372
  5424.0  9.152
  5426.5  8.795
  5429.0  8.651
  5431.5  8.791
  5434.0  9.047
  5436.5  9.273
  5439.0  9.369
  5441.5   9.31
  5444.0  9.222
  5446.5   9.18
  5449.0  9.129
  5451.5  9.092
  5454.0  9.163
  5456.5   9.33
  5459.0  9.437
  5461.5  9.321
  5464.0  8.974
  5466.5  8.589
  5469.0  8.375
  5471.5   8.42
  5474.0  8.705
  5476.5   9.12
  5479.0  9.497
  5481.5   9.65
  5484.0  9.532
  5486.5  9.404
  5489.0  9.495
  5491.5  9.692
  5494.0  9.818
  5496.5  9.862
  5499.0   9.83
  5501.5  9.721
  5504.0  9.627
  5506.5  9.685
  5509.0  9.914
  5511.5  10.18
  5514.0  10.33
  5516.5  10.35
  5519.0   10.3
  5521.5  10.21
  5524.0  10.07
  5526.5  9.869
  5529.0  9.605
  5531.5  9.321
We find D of 0.00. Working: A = 20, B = 21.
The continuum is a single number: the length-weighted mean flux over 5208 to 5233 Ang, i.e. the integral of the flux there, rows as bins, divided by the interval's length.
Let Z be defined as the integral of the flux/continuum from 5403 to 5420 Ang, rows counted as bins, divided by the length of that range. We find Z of 0.98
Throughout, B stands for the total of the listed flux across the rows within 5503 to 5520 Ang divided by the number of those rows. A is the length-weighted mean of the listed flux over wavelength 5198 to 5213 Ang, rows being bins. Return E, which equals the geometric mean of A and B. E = 9.21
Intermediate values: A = 8.4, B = 10.1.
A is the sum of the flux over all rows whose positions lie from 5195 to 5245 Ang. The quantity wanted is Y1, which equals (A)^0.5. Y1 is 13.3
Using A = 178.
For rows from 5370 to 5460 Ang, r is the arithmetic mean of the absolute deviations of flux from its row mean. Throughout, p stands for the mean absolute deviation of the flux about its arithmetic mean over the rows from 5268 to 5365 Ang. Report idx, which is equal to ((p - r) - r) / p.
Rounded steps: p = 0.18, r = 0.37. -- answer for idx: -3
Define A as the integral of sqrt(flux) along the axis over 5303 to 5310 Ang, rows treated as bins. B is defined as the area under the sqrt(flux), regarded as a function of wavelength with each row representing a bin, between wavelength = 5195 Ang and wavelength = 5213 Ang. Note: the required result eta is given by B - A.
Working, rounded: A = 21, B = 53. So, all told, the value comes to 31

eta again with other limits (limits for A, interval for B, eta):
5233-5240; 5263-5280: 30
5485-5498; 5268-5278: -10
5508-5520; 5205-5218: 0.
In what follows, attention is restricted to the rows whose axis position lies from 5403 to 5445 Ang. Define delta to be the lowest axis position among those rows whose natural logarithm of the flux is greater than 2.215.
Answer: 5419.0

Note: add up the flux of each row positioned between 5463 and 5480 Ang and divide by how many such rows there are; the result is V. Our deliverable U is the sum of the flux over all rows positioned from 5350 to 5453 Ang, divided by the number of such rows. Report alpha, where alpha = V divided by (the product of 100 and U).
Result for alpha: 0.0101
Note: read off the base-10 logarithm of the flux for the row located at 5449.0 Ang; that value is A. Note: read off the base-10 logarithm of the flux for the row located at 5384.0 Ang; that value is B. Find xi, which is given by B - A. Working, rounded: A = 0.960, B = 0.91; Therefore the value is -0.054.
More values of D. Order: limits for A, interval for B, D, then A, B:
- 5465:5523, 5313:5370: -2.60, 19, 8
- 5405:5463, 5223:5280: -2.11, 13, 20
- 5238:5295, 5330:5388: -2.60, 17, 6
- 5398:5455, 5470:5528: -2.60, 10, 21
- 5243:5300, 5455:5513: -1.19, 15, 18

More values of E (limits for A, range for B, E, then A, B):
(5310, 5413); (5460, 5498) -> 8.96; 8.7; 9.2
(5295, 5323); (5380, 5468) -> 8.95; 9.0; 8.9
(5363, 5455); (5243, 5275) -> 8.98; 8.7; 9.3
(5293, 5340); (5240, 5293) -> 9.10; 8.9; 9.3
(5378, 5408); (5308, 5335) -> 8.71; 8.5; 8.9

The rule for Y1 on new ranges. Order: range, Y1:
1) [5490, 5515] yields 9.9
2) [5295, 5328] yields 10.8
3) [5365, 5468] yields 18.9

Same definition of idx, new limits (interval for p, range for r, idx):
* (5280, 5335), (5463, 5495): -6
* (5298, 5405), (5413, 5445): 0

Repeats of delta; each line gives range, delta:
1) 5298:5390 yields 5311.5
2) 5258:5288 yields 5259.0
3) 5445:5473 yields 5446.5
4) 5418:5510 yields 5419.0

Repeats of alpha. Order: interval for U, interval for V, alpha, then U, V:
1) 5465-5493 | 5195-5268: 0.0099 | 9.13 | 9.0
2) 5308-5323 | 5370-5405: 0.0093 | 9.01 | 8.4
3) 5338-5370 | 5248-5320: 0.0103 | 8.86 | 9.2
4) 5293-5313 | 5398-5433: 0.0098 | 9.04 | 8.9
